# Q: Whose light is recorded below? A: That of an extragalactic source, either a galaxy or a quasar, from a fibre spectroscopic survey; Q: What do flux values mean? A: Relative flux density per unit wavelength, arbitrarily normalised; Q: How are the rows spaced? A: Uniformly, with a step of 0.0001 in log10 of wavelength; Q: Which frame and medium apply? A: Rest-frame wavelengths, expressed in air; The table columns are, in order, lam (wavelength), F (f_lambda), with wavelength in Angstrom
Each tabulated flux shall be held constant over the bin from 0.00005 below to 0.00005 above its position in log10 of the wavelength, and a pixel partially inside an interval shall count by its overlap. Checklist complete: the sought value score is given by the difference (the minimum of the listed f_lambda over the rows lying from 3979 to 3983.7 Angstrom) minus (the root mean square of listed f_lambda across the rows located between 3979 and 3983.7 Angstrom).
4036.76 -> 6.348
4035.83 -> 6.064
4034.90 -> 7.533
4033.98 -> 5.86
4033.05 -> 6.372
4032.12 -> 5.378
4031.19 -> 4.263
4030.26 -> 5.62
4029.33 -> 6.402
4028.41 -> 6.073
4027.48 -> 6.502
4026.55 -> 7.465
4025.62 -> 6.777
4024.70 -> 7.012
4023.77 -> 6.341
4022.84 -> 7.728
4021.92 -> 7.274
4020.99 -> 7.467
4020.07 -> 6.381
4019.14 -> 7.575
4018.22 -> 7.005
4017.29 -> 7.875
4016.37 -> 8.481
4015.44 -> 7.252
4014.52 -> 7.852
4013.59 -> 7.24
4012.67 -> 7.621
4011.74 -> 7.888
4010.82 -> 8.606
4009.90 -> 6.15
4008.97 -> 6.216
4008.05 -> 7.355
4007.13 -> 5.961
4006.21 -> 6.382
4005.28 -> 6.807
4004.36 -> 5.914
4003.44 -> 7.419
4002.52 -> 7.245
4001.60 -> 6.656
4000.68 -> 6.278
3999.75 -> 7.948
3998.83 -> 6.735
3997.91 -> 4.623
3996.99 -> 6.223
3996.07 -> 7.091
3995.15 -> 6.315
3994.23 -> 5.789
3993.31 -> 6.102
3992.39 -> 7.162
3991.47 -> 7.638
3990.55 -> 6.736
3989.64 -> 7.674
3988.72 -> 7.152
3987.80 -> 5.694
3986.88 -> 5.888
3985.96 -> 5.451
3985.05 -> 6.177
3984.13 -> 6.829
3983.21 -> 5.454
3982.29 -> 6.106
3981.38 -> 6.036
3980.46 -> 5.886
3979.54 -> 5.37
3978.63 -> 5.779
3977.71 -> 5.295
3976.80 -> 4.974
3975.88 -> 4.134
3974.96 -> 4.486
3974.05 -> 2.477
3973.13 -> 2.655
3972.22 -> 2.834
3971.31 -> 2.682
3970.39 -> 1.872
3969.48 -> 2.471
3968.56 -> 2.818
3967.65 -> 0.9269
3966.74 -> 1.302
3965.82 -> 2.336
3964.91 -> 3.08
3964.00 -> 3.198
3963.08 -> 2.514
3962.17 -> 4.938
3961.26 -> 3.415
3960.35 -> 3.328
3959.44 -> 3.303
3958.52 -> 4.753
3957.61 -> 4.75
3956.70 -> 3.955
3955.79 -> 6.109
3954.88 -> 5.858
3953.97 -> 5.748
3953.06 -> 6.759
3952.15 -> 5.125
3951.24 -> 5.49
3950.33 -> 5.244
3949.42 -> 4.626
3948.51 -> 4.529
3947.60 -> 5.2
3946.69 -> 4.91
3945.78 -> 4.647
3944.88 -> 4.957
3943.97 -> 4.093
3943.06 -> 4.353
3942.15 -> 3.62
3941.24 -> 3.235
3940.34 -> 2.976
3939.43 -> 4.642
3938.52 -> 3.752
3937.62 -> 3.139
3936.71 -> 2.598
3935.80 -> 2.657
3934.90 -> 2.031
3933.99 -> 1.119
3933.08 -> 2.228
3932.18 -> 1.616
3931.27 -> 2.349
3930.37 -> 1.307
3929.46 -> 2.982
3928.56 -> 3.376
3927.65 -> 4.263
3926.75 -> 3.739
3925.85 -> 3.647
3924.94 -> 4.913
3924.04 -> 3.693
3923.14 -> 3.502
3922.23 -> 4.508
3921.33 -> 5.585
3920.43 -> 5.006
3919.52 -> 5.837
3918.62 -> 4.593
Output -0.41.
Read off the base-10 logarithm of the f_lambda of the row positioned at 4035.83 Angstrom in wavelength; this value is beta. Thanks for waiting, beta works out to 0.783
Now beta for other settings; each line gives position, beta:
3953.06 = 0.830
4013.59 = 0.860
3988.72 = 0.854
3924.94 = 0.691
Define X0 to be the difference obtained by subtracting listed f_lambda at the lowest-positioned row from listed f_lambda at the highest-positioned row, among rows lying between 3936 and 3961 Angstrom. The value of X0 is 0.7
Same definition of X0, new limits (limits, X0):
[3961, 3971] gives -1.5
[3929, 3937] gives -0.4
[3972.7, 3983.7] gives 2.8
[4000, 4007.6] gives -0.3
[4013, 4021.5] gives 0.2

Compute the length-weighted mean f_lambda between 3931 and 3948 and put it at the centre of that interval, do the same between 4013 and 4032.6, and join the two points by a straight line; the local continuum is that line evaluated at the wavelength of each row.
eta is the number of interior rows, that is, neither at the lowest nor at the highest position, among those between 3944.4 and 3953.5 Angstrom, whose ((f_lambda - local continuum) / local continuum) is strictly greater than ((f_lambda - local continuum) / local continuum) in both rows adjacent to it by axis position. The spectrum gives 2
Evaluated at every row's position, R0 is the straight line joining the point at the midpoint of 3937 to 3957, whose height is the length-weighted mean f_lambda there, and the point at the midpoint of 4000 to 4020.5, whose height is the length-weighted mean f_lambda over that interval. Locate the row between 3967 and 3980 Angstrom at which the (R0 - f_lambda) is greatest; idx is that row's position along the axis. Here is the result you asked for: 3967.65 Angstrom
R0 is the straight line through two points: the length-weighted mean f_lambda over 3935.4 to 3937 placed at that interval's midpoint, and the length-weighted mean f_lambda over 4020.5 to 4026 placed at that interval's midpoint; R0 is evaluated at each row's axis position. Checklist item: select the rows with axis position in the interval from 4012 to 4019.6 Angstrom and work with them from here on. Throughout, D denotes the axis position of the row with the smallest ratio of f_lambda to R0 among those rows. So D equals 4018.22 Angstrom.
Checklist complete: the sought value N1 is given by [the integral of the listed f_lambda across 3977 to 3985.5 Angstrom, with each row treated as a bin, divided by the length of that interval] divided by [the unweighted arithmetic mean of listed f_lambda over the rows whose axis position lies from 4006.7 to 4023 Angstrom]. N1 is 0.8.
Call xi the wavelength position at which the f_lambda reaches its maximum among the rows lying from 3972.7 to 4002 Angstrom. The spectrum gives 3999.75 Angstrom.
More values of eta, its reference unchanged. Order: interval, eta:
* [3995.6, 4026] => 11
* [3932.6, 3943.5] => 2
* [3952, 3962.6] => 3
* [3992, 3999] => 1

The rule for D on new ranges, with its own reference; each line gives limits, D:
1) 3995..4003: 3997.91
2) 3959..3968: 3967.65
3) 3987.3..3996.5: 3994.23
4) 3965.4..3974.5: 3967.65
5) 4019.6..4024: 4023.77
